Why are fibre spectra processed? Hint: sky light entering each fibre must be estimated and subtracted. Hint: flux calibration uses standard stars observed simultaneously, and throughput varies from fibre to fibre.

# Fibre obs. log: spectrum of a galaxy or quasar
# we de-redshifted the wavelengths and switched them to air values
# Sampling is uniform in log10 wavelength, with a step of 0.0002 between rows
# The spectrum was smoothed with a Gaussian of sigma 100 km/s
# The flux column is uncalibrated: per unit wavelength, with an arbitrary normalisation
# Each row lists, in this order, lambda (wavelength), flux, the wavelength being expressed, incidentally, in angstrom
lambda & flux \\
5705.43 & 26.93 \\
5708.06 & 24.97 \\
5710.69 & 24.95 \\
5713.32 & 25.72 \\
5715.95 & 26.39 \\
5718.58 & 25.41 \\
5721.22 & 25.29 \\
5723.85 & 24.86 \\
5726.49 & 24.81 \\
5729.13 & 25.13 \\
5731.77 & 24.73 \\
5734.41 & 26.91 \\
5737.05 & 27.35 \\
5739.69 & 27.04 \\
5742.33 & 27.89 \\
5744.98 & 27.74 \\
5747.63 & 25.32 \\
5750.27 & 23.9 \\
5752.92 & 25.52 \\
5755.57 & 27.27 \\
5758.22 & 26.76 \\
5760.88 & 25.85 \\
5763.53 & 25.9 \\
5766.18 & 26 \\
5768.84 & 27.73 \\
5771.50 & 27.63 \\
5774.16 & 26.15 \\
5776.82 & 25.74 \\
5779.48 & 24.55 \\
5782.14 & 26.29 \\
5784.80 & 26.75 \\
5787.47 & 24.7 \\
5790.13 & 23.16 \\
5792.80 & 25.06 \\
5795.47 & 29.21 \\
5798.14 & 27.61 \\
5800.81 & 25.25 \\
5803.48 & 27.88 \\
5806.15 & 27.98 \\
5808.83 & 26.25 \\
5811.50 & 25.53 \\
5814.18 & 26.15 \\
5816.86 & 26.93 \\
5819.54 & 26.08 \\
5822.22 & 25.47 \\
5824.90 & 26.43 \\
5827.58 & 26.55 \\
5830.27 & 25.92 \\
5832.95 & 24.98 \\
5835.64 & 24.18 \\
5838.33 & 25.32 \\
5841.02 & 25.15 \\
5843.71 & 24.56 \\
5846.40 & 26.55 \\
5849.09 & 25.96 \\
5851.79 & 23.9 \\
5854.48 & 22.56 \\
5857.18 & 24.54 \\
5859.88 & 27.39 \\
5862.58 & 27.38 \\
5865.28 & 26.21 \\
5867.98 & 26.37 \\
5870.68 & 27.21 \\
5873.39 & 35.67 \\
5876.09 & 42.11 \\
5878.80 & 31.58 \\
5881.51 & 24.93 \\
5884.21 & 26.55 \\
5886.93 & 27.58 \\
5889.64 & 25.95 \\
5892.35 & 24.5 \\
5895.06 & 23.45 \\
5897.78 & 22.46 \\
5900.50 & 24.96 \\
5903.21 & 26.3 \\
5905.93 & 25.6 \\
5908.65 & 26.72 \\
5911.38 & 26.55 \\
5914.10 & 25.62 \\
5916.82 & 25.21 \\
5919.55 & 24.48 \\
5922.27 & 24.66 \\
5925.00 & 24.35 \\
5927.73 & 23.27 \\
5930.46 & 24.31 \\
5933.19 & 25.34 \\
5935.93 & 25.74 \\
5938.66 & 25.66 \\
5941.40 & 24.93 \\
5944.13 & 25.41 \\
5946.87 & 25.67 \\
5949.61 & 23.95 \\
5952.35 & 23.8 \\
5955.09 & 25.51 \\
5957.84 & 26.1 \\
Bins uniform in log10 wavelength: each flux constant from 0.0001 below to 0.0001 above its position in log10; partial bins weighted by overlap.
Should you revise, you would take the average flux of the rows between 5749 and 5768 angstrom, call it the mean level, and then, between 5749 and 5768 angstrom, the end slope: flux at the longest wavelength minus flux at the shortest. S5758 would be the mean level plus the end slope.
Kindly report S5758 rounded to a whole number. 28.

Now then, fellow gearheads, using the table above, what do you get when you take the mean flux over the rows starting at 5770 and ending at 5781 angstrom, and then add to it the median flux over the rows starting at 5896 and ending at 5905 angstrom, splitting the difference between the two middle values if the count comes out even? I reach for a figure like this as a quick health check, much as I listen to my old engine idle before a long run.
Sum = 51.0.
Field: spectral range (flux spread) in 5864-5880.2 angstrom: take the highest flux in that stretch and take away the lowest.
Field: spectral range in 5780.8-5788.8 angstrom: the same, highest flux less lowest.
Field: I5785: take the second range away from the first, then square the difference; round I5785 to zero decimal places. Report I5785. 192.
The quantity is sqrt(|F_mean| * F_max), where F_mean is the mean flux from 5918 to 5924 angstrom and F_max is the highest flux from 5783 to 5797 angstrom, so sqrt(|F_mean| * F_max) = 26.8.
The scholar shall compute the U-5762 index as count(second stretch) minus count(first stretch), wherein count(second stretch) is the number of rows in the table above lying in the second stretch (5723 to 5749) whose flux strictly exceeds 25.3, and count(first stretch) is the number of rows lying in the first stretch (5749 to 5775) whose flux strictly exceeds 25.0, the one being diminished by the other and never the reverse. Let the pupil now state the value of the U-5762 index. -3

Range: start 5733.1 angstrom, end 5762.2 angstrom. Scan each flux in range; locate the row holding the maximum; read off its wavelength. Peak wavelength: 5742.33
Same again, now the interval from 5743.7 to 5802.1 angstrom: 5795.47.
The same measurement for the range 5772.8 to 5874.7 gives 5873.39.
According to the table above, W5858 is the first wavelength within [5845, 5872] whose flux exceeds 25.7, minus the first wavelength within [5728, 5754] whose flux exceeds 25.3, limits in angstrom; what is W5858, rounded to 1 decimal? 112.0 angstrom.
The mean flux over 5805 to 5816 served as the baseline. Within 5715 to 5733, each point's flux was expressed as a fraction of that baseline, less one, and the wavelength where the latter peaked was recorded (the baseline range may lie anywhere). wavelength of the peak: 5715.95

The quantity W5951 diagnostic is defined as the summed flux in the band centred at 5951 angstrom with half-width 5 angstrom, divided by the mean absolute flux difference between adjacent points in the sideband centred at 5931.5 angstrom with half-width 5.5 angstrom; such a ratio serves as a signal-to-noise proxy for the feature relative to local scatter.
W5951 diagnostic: 120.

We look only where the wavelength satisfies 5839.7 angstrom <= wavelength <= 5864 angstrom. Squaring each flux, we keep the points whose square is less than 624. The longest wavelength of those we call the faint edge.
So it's 5857.18 angstrom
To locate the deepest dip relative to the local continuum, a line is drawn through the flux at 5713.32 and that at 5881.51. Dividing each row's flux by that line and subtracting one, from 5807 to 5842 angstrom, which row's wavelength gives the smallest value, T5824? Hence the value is 5835.64 angstrom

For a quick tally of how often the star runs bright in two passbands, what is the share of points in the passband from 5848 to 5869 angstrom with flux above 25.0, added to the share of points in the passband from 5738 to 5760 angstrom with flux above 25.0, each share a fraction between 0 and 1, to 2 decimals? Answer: 1.50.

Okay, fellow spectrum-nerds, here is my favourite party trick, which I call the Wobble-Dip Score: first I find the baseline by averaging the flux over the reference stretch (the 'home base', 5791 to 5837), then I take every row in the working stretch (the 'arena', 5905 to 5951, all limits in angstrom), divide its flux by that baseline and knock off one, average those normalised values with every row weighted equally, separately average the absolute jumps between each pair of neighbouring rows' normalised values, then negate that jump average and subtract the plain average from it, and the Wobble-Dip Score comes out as 0.02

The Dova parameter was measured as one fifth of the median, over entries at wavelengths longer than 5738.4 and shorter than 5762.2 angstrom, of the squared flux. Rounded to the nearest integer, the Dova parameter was 143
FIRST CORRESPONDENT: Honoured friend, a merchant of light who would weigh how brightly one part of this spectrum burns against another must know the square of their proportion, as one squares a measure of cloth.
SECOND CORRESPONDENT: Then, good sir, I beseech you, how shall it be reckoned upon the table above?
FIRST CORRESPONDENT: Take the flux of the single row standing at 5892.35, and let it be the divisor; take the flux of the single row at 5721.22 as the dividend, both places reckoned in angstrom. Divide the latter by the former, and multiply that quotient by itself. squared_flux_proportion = 1.07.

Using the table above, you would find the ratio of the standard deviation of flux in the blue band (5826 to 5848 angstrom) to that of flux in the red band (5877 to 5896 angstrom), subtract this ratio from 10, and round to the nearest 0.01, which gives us 9.67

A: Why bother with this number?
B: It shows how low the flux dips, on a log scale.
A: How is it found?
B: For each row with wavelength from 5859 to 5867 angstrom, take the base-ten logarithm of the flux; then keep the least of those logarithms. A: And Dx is 1.42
